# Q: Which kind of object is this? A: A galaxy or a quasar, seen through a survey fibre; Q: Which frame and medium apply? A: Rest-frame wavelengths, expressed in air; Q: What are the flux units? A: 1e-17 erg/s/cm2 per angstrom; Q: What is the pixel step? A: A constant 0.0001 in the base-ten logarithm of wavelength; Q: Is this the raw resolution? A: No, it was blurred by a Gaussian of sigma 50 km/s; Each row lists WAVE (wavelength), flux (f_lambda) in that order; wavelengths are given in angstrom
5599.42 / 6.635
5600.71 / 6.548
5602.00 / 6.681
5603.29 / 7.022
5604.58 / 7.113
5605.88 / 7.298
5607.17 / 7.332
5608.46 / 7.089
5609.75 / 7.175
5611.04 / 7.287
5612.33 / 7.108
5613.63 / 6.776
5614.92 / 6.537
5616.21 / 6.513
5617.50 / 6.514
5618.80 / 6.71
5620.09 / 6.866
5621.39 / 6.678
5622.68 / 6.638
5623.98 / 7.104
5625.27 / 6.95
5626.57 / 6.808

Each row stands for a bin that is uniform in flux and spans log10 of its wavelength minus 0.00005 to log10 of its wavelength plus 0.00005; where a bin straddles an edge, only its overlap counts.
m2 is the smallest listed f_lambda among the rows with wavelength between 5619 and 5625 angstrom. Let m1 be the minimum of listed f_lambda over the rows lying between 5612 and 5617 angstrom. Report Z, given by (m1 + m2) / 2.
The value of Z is 6.58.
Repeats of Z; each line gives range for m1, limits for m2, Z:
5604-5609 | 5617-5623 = 6.80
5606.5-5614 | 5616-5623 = 6.64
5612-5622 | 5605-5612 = 6.80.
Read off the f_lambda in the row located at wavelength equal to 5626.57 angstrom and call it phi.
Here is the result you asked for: 6.808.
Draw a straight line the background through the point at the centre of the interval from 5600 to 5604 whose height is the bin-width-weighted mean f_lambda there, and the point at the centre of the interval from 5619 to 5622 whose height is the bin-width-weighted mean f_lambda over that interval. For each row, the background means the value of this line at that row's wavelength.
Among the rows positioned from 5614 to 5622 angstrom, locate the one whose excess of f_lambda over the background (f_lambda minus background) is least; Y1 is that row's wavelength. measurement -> 5616.21 angstrom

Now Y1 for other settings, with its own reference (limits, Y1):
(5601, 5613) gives 5602.00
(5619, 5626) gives 5622.68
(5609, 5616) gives 5614.92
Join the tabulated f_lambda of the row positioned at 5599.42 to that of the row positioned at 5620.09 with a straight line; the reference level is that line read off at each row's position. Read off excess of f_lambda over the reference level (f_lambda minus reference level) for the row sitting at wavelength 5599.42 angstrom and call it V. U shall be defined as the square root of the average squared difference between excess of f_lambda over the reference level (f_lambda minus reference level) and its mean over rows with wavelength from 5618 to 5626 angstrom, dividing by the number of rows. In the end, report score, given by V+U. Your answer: 0.15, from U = 0.15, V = 0.0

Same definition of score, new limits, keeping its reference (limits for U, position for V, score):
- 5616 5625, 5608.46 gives 0.53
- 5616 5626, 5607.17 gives 0.78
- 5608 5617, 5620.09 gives 0.32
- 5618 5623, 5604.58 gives 0.52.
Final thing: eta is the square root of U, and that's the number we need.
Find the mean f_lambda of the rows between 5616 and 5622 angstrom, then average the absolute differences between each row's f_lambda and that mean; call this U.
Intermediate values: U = 0.11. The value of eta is 0.34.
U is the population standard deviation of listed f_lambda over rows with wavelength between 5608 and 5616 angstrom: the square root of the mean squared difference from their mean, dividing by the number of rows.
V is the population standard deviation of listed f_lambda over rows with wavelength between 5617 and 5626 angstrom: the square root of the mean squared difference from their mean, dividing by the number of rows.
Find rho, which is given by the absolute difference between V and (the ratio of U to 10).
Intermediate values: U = 0.26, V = 0.188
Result 0.162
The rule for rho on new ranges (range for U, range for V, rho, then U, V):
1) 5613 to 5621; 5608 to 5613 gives 0.064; 0.14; 0.077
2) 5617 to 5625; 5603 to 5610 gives 0.092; 0.19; 0.111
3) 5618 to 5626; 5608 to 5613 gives 0.061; 0.17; 0.077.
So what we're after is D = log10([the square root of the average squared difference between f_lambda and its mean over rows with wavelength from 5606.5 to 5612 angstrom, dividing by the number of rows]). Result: -1.02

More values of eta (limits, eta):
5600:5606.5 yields 0.50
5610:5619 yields 0.49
